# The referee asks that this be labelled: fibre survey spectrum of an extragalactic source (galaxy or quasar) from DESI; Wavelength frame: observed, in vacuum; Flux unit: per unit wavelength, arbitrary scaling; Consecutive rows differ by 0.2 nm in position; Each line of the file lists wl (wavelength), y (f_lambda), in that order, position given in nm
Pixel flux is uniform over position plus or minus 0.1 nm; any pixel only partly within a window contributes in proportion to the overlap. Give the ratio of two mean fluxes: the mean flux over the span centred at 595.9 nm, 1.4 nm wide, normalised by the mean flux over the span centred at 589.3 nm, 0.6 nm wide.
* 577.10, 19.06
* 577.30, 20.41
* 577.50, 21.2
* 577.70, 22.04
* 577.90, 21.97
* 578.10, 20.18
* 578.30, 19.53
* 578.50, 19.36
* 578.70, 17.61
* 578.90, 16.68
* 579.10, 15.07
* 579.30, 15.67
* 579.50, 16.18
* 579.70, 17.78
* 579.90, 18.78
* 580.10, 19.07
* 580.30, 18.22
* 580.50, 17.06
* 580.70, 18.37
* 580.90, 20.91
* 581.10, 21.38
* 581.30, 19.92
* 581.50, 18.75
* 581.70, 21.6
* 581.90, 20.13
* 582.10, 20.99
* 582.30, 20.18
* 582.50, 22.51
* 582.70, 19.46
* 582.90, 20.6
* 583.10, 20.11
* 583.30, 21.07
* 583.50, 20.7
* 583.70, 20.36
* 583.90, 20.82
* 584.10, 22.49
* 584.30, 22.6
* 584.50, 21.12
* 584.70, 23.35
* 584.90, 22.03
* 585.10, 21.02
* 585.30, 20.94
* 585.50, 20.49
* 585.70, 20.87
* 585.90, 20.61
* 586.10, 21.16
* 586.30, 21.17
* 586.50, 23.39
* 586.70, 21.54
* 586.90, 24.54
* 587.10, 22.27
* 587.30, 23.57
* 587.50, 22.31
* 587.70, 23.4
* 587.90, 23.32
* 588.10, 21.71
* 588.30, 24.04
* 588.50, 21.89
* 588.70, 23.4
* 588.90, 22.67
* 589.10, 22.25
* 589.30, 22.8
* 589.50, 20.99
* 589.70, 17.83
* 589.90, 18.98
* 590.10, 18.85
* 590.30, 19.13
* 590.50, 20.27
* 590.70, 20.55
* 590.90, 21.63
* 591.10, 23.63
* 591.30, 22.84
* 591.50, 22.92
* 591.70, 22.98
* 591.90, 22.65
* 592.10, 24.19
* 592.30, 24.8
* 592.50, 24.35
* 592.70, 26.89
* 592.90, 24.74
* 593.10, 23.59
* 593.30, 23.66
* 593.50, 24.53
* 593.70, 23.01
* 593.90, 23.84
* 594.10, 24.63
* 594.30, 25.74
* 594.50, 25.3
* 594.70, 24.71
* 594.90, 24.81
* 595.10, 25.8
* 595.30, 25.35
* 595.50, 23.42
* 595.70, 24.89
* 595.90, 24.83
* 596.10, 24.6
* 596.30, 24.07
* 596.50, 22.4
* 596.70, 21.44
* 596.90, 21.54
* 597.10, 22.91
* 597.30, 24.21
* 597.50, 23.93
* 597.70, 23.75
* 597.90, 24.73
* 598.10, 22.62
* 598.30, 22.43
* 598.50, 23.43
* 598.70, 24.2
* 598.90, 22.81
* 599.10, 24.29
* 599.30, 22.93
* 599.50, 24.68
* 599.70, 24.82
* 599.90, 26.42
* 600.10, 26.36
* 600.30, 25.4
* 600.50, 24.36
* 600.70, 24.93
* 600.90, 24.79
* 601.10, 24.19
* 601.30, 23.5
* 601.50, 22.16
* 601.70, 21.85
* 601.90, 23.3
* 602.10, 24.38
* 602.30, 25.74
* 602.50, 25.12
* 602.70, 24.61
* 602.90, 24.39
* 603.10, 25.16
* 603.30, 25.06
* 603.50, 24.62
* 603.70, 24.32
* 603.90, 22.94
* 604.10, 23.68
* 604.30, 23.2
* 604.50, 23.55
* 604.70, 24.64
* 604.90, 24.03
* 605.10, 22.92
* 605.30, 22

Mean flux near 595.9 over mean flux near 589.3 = 1.10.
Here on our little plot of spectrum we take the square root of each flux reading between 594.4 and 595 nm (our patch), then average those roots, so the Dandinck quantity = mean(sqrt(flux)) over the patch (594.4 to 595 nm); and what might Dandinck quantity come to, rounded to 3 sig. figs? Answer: 4.99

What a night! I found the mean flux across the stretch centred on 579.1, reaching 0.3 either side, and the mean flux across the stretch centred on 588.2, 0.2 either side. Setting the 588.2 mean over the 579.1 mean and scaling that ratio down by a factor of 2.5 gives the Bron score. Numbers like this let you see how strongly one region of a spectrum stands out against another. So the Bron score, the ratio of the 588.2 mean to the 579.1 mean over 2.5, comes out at 0.58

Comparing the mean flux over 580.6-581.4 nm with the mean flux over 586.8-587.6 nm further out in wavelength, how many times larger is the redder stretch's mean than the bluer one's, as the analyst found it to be 1.15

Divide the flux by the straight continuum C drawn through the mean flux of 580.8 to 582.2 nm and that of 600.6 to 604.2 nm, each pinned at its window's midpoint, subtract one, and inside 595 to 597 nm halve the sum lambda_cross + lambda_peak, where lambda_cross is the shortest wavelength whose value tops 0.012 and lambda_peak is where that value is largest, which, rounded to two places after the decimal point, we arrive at 595.10 nm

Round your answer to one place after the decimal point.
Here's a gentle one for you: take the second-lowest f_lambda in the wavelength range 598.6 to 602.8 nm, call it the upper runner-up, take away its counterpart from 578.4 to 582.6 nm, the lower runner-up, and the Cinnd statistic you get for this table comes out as 6.5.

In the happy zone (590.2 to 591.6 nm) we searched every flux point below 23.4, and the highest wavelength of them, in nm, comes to 591.50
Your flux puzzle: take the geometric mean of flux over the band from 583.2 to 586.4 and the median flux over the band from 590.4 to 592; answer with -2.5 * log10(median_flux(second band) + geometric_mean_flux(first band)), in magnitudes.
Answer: -4.11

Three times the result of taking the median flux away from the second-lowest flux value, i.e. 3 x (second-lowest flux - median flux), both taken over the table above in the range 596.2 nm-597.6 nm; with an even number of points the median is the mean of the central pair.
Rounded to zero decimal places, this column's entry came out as -4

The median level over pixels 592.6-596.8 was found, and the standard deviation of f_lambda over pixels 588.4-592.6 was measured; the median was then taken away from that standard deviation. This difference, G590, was -22.7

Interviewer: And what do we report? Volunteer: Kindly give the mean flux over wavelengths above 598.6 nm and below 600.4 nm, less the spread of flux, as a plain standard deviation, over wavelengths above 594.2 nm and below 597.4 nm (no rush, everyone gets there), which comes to 23.3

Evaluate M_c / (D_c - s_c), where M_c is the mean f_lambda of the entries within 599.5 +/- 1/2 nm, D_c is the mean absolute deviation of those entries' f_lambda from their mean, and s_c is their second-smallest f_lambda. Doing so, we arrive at -1.05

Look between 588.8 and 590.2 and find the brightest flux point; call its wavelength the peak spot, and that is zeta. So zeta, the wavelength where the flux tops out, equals 589.30 nm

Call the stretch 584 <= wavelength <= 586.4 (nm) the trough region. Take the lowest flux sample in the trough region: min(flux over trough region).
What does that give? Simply 20.49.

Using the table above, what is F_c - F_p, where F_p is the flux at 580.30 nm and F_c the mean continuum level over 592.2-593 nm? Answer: 7.0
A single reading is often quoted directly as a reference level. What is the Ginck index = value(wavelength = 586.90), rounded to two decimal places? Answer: 24.54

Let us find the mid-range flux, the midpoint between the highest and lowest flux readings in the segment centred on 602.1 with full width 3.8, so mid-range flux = 23.8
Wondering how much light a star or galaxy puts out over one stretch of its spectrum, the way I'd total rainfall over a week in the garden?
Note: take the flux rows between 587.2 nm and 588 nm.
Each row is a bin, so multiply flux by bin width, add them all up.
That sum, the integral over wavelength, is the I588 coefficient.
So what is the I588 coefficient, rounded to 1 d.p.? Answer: 18.5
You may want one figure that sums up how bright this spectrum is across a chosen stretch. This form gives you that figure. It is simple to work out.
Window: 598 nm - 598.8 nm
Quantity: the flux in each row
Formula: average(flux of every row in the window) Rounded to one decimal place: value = 23.2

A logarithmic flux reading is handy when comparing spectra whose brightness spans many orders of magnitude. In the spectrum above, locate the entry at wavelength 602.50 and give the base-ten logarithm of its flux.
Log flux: 1.40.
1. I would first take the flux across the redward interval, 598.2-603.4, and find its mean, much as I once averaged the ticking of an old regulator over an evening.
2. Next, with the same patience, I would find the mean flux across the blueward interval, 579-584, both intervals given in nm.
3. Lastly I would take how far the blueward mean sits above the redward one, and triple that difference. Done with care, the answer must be -15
